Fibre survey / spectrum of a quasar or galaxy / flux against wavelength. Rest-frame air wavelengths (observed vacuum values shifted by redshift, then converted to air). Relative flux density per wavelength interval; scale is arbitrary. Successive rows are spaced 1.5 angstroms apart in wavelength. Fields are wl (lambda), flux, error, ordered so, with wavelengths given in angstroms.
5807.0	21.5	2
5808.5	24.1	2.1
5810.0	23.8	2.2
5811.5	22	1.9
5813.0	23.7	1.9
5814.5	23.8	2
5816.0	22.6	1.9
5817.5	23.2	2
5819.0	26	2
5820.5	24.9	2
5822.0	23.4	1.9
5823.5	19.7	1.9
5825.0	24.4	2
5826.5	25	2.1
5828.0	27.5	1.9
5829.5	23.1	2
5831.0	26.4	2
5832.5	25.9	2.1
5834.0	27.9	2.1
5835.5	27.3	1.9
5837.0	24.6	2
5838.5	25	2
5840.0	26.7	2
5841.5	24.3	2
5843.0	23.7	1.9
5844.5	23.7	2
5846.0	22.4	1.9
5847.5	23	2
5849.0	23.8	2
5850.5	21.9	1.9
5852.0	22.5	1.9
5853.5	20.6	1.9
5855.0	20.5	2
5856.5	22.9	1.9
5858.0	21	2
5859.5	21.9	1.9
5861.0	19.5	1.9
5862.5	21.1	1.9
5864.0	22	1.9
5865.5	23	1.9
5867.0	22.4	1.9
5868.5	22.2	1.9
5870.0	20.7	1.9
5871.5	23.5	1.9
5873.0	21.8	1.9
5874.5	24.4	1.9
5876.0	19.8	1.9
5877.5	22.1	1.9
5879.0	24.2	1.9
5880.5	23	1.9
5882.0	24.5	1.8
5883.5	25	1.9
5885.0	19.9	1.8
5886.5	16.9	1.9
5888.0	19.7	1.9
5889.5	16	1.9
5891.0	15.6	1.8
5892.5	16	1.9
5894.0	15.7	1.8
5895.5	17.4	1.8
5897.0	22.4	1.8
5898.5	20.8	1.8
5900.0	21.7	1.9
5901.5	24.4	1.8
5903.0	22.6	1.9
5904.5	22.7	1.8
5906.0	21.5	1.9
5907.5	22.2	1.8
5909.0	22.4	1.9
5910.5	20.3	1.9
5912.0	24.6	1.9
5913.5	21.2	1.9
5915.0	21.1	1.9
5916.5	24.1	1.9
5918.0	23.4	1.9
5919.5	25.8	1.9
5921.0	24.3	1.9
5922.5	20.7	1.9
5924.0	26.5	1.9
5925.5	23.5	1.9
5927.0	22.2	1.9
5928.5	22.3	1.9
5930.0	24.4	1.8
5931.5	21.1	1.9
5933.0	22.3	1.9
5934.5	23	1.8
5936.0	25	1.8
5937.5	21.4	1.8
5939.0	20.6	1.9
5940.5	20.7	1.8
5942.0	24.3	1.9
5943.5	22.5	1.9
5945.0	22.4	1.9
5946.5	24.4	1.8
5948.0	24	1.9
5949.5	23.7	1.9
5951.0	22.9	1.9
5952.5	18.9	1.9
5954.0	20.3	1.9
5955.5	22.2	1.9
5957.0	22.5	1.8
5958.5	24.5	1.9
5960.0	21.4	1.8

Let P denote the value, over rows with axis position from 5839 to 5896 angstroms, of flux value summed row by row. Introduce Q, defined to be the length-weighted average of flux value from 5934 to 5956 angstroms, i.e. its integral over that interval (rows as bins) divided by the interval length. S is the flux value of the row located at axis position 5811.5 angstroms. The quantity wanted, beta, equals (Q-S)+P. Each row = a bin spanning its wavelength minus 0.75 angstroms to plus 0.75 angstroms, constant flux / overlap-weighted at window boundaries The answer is 816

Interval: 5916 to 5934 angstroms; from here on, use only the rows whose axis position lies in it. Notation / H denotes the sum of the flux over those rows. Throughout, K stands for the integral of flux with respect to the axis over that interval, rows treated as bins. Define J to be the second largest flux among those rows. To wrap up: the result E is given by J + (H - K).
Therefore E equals -114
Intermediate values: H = 281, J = 25.8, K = 421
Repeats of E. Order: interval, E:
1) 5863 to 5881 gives -110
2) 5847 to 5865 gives -107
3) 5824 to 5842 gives -125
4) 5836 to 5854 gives -118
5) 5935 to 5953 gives -112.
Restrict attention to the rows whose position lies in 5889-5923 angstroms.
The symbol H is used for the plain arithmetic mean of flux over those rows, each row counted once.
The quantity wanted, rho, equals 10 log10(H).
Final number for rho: 13.26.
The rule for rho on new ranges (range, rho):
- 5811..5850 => 13.87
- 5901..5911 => 13.48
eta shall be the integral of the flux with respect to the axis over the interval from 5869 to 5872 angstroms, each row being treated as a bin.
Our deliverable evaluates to 66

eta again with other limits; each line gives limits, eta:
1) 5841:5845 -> 96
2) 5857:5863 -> 126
